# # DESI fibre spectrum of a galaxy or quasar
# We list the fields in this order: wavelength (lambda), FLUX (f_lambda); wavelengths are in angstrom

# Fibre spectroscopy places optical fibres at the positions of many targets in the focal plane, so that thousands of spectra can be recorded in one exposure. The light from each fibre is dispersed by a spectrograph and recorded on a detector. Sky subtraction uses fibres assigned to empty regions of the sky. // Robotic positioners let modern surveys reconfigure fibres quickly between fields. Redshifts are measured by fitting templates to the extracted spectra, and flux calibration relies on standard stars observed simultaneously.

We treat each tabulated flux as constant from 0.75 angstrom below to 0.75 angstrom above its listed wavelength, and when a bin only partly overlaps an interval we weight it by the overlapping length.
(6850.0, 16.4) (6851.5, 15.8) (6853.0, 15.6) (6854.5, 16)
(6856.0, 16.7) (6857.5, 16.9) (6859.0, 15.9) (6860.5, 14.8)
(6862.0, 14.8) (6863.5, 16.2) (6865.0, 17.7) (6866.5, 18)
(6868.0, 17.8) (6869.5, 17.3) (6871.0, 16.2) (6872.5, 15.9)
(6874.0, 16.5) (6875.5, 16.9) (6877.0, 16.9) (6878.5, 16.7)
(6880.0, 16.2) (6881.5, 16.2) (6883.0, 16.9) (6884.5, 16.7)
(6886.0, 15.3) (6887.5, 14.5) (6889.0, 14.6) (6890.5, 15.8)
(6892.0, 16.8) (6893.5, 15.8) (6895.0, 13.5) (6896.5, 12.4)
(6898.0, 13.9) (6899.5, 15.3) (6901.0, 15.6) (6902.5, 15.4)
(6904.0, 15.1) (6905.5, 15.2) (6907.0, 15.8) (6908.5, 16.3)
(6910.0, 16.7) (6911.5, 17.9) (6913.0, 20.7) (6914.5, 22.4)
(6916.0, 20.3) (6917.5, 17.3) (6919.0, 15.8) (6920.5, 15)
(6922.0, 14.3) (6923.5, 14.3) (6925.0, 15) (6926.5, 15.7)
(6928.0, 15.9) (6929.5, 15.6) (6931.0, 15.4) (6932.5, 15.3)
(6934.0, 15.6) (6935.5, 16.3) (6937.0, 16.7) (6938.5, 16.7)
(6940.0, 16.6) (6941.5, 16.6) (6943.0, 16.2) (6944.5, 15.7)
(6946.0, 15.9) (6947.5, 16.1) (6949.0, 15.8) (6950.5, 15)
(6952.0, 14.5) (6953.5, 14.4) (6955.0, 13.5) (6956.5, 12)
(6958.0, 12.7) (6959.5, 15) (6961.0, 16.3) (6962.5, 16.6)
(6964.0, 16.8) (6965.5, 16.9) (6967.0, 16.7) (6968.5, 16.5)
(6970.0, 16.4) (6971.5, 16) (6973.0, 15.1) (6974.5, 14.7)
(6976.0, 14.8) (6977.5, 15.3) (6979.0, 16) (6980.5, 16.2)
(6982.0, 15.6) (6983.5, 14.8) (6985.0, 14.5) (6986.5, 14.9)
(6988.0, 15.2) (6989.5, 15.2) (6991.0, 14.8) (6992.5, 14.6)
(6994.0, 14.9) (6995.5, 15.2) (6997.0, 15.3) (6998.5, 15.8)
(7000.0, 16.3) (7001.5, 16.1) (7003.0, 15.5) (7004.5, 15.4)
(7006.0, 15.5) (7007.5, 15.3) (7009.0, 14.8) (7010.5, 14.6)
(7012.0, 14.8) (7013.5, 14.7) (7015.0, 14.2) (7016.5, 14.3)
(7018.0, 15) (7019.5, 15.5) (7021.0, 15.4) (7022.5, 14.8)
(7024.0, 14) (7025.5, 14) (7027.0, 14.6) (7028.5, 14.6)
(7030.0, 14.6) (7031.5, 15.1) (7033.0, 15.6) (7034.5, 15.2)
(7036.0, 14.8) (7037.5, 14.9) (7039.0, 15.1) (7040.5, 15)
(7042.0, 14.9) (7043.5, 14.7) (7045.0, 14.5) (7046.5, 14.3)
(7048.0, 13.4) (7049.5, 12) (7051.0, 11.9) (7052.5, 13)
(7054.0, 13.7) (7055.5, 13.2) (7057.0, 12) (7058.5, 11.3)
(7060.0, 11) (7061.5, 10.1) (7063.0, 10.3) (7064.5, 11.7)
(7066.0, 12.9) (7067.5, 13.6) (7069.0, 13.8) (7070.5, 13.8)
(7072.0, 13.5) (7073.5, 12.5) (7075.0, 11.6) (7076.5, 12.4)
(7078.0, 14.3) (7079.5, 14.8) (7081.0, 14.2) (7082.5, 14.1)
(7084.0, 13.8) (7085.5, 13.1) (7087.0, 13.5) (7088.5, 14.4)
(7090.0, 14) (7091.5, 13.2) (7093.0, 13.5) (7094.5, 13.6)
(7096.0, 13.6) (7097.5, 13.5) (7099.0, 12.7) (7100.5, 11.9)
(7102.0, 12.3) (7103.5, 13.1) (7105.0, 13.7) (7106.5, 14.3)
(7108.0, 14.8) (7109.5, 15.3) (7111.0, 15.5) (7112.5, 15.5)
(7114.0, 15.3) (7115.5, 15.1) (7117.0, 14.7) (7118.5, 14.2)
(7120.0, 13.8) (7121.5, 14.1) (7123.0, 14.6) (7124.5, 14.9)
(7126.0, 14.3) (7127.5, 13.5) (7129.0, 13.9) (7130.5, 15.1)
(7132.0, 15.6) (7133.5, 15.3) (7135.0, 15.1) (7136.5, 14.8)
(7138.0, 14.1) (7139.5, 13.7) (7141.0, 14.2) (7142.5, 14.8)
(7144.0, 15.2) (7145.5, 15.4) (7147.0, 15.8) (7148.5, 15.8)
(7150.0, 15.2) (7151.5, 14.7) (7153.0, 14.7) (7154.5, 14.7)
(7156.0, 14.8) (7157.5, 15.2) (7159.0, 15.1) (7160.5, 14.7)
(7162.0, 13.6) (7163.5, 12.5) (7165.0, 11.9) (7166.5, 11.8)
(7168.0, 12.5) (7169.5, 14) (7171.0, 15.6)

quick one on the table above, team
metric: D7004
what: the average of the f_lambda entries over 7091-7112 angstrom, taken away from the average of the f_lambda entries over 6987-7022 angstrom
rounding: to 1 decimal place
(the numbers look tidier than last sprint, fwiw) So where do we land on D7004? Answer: 1.5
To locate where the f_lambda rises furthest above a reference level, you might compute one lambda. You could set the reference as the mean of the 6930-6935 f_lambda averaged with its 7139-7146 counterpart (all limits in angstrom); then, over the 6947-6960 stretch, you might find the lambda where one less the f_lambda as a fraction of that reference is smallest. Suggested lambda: 6947.5 angstrom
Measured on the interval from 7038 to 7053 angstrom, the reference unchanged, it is 7039.0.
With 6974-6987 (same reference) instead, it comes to 6980.5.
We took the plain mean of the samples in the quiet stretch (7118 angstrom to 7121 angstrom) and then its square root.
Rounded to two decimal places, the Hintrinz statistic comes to 3.74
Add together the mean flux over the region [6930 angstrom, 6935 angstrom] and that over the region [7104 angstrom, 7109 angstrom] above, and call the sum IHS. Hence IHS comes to 30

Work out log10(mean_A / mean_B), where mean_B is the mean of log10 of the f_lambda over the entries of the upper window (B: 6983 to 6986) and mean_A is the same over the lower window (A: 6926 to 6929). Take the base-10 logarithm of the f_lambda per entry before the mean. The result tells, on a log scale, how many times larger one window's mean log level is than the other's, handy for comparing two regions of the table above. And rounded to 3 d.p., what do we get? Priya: 0.012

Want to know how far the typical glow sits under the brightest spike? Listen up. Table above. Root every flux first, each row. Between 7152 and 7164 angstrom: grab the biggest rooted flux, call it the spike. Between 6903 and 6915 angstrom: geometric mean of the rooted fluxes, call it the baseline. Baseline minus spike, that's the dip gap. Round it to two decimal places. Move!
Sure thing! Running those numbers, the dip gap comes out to 0.27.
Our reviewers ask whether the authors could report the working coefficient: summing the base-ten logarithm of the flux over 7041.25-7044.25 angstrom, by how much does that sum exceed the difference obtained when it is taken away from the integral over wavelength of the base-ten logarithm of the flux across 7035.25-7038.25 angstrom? 1.17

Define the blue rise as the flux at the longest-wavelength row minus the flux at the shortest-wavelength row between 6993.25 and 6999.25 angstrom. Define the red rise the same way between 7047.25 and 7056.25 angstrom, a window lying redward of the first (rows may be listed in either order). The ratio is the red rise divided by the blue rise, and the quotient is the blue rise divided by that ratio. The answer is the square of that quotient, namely 16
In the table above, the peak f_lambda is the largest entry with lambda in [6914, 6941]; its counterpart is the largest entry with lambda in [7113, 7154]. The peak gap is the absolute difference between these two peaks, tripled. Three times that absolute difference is 19.8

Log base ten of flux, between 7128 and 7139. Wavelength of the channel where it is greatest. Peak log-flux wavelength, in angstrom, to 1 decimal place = 7132.0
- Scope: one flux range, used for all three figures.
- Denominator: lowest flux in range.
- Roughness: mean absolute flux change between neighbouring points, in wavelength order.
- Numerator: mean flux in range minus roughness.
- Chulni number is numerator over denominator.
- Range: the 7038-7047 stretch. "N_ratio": 1.02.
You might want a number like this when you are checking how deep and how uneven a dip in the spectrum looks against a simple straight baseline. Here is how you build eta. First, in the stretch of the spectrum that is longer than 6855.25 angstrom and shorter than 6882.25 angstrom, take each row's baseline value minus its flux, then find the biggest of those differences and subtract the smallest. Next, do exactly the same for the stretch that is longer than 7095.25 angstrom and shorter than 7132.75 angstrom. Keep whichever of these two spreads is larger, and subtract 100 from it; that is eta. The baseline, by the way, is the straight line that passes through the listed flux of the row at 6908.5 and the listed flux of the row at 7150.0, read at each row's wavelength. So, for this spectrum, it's -96.2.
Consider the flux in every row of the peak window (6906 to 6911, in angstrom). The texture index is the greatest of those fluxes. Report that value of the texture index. 16.7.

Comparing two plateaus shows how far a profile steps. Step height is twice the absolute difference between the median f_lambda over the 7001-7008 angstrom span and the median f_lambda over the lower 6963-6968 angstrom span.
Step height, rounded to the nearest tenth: 2.6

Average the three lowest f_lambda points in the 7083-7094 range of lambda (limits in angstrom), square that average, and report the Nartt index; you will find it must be 176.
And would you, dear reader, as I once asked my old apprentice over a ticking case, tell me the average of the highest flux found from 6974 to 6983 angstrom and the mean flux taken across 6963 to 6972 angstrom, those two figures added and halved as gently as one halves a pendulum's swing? 16.38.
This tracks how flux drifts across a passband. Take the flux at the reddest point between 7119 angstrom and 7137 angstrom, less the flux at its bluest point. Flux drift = 1.0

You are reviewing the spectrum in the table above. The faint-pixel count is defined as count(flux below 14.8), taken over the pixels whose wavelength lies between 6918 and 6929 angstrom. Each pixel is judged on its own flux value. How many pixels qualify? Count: 2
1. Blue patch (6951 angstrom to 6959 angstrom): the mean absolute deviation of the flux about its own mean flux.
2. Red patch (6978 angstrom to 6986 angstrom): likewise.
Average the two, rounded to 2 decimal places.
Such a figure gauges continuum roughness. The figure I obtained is 0.74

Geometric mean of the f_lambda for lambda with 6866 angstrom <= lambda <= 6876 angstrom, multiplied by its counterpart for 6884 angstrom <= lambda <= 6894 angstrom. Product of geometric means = 264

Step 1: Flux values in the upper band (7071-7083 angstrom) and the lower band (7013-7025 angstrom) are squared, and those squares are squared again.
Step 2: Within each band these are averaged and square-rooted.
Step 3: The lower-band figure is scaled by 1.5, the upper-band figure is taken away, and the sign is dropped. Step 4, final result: 143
